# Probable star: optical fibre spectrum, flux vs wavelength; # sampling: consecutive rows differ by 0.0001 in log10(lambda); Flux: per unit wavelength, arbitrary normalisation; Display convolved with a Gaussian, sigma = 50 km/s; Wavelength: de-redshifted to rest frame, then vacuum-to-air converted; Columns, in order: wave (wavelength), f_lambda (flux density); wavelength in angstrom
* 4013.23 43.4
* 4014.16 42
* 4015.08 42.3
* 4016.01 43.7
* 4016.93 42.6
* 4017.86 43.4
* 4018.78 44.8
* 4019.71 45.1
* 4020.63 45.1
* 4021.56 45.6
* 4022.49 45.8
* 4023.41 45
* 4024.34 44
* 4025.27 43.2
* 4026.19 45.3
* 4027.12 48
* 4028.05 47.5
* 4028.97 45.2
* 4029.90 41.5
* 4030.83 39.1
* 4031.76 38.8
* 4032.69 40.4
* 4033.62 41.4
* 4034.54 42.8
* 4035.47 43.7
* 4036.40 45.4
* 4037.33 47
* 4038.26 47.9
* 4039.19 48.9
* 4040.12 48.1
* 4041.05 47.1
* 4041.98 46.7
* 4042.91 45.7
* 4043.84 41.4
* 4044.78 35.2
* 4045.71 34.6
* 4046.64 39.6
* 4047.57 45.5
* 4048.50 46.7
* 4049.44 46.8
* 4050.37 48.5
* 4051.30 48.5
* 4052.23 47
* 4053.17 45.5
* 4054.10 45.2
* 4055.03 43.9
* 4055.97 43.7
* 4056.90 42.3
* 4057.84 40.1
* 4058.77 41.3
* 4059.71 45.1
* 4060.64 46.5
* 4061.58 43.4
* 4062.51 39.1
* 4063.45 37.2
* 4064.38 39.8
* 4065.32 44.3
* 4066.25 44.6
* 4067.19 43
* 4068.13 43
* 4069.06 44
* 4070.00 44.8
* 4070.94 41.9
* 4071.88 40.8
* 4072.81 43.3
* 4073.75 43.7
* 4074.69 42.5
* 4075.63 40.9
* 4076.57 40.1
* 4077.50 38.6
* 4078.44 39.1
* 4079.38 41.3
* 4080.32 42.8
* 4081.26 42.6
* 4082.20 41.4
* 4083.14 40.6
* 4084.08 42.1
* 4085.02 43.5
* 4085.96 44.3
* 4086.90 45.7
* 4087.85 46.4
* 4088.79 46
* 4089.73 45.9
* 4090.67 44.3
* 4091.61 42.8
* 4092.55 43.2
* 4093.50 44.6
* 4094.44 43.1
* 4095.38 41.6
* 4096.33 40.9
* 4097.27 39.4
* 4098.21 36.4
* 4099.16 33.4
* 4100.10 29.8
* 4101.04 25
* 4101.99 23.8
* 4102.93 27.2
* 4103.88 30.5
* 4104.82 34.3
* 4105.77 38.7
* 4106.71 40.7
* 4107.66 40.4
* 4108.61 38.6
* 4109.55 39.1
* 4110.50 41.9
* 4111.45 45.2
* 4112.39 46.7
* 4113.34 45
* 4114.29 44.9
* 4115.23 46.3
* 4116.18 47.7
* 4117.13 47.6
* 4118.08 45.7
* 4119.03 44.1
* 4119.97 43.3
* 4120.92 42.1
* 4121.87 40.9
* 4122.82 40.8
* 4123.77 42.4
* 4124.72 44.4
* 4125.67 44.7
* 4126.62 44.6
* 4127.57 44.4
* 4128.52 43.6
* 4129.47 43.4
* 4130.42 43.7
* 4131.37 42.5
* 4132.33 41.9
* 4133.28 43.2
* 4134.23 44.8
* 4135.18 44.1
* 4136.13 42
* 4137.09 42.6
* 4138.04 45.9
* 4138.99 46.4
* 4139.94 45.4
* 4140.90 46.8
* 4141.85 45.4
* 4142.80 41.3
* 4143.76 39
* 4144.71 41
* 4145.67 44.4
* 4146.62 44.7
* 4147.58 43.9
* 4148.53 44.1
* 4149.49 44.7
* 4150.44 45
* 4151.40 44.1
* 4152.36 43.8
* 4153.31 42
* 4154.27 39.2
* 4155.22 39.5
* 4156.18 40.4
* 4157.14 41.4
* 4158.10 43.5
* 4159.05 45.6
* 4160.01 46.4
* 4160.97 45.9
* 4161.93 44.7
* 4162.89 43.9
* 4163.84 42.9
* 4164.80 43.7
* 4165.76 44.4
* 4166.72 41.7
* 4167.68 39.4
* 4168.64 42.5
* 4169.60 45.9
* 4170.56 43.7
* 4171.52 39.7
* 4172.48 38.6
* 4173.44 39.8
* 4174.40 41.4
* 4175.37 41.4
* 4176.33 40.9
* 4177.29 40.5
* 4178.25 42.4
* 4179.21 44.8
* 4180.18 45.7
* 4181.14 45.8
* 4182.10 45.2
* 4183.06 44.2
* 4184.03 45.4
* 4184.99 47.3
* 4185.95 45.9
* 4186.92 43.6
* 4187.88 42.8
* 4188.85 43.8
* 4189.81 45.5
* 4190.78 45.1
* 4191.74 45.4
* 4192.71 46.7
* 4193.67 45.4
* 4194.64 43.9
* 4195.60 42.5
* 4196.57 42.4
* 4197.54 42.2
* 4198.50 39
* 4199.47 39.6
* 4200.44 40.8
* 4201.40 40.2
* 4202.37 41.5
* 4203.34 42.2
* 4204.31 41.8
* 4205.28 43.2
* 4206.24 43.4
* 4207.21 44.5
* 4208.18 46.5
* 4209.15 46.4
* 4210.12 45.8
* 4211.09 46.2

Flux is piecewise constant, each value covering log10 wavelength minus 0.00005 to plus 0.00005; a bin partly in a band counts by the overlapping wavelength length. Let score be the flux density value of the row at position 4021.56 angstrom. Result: 45.6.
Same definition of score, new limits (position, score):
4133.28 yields 43.2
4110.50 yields 41.9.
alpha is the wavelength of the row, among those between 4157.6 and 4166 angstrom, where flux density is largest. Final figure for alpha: 4160.01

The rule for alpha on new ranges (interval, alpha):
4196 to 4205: 4196.57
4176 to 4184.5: 4181.14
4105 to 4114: 4112.39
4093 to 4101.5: 4093.50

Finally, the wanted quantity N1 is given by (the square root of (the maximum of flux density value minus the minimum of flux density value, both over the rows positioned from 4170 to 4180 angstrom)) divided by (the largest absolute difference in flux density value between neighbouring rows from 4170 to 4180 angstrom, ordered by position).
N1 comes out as 0.62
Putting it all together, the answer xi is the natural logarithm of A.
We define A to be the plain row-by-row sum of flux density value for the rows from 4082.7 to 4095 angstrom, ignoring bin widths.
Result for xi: 6.35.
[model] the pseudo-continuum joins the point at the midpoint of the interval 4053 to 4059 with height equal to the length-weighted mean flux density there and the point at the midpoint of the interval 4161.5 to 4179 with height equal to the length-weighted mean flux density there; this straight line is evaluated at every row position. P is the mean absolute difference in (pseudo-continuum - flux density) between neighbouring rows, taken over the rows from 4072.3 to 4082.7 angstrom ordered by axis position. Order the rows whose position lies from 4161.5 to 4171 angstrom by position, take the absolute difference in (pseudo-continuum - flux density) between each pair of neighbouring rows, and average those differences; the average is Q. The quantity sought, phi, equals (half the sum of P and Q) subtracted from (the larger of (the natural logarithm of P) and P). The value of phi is -0.39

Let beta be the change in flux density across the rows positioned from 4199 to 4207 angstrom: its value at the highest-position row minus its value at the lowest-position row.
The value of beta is 4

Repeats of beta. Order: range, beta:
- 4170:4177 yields -3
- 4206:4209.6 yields 3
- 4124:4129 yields -1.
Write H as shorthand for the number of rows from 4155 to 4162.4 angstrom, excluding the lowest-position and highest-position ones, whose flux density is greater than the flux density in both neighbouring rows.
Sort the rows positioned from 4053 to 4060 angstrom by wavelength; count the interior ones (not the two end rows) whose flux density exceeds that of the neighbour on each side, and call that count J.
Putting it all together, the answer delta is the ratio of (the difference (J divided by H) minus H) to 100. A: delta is -0.010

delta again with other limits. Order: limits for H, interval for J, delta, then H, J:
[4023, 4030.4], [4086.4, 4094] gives 0.000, 1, 1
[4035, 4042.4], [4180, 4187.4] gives 0.010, 1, 2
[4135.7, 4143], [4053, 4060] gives -0.020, 2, 0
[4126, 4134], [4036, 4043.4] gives 0.000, 1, 1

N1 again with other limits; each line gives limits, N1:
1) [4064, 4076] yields 0.50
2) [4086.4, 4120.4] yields 1.02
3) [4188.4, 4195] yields 1.00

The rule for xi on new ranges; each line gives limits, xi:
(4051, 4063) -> 6.35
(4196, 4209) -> 6.30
